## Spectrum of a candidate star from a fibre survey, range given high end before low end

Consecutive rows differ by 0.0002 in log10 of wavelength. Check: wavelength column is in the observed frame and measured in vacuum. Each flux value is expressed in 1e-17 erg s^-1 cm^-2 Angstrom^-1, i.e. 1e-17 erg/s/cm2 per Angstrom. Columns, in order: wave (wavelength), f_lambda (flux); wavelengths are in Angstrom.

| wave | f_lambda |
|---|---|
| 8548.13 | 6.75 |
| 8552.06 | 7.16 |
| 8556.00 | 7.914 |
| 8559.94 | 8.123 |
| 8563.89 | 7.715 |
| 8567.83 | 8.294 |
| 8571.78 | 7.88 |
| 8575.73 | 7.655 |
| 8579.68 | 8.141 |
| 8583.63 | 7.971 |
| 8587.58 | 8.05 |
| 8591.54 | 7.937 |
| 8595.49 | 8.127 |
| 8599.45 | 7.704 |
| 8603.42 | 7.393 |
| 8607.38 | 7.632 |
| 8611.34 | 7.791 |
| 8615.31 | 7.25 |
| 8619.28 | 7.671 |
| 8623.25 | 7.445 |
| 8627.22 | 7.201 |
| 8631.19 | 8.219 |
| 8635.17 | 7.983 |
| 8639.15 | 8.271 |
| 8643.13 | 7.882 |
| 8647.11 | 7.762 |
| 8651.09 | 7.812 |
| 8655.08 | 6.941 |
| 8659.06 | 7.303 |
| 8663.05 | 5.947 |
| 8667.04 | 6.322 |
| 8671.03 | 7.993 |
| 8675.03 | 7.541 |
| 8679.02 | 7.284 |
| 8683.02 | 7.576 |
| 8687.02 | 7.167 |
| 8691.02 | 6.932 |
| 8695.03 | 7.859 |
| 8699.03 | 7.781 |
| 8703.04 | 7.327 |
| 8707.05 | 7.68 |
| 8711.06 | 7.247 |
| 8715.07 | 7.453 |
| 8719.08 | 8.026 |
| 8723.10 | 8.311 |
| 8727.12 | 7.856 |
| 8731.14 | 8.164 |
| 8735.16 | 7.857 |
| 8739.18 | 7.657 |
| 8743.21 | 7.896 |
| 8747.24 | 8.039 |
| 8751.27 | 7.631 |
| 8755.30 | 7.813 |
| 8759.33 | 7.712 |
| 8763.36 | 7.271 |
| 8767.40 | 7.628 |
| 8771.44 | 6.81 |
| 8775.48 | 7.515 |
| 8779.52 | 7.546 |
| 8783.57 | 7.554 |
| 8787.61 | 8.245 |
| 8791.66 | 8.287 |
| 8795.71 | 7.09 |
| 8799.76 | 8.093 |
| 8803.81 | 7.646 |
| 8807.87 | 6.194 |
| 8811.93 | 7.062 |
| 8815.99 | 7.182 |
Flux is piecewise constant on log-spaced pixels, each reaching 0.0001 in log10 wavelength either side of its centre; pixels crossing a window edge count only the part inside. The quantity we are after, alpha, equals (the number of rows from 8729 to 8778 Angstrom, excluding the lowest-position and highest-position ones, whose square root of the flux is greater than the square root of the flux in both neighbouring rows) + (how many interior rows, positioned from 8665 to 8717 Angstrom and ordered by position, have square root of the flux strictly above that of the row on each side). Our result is 7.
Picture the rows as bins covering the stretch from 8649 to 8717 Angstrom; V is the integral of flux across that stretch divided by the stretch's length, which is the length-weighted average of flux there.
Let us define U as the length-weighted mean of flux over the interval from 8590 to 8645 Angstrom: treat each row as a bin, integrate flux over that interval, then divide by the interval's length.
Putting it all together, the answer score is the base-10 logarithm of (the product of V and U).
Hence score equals 1.753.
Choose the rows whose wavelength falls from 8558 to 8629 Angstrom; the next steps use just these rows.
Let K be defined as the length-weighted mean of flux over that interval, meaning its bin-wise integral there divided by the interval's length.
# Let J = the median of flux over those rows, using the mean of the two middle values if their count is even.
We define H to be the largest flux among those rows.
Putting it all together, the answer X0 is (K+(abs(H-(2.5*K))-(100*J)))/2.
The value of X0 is -378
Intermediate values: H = 8.294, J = 7.75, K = 7.78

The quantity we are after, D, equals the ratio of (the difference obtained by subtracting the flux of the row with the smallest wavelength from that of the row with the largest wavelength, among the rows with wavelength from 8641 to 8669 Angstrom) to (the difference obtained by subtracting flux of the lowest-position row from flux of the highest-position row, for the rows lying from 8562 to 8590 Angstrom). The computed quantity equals -4.7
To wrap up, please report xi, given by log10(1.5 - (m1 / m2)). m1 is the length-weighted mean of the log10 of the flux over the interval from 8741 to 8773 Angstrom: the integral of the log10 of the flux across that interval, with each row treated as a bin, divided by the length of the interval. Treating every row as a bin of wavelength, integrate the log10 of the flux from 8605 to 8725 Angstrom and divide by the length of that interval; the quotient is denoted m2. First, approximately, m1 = 0.8809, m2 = 0.8751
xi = -0.307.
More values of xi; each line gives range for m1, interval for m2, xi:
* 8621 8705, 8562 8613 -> -0.278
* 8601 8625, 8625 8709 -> -0.306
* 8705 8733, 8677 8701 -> -0.323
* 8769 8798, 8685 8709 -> -0.308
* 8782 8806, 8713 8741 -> -0.296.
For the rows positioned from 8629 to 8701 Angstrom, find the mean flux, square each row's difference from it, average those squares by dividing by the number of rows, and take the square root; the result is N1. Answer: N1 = 0.61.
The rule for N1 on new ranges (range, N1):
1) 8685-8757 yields 0.35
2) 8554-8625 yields 0.28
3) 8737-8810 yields 0.50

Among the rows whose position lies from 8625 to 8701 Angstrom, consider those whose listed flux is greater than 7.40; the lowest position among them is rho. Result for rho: 8631.19 Angstrom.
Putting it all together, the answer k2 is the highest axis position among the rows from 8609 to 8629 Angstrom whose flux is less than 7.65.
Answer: 8627.22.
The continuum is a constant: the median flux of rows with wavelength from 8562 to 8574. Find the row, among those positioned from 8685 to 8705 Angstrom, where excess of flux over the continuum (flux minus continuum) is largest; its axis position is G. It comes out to 8695.03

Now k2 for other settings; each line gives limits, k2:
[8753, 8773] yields 8771.44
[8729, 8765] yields 8763.36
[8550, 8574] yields 8552.06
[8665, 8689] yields 8687.02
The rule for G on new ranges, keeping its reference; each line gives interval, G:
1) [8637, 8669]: 8639.15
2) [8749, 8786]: 8755.30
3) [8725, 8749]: 8731.14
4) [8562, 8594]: 8567.83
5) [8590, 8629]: 8595.49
